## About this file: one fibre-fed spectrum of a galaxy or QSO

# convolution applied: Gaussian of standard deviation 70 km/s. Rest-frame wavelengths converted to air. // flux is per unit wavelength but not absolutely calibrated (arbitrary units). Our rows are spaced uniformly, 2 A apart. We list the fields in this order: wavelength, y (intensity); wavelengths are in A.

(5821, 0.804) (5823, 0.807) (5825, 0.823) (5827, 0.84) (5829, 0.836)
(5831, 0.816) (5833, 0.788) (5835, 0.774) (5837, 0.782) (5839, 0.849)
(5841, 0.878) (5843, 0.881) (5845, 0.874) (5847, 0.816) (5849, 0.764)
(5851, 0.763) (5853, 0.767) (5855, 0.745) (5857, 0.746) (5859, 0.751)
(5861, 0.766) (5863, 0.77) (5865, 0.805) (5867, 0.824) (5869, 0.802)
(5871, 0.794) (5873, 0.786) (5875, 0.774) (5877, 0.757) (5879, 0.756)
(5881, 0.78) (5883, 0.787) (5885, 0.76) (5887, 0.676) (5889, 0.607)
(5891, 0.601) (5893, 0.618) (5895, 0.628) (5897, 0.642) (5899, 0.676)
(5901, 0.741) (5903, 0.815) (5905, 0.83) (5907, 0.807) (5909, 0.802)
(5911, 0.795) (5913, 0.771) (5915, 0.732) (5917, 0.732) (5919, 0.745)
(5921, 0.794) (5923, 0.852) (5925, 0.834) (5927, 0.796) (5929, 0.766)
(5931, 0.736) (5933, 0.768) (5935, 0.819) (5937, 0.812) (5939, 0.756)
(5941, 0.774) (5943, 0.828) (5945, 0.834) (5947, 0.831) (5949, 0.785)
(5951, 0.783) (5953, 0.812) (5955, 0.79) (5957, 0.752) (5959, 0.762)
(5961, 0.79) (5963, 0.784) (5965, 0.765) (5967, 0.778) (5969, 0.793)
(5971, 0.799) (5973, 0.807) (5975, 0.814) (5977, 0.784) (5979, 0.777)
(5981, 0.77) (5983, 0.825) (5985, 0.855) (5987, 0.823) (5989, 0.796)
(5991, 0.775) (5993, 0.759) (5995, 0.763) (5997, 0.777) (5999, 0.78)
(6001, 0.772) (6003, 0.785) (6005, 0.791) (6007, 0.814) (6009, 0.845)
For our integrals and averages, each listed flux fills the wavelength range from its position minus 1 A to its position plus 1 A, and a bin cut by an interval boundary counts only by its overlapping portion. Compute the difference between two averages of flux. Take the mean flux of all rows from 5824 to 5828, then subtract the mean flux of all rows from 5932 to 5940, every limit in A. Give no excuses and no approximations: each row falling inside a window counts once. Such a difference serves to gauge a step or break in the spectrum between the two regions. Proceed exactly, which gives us 0.04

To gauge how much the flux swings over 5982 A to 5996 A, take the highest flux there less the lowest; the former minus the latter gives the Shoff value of 0.10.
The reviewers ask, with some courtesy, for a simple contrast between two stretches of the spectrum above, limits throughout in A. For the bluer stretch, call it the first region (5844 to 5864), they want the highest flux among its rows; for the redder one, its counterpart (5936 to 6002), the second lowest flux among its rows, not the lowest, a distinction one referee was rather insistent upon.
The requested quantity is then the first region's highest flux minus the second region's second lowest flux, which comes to 0.118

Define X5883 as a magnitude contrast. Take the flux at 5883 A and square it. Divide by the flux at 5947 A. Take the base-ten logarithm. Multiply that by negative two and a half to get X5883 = 0.32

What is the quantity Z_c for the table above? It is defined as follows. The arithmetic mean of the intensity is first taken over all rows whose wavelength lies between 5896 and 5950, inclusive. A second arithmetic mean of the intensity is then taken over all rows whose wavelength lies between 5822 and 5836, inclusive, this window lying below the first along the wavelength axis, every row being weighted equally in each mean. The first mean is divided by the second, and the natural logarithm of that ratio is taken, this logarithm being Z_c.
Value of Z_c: -0.040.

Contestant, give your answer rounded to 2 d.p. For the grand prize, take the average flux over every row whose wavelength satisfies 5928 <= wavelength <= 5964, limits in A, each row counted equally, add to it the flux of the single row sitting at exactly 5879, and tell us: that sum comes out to 1.54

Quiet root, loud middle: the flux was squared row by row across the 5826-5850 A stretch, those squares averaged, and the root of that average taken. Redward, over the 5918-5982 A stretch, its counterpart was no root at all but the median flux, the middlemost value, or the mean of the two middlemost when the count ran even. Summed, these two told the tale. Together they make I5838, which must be 1.61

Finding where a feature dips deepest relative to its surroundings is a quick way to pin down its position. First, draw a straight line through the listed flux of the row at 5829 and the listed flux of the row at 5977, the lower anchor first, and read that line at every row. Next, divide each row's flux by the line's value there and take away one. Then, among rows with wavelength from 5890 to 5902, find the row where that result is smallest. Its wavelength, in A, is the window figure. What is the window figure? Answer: 5891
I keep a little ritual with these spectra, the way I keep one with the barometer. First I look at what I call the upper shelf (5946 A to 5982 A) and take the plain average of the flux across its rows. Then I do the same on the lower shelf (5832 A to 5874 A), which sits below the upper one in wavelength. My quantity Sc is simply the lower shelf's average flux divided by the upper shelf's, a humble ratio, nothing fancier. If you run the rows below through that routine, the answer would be 1.01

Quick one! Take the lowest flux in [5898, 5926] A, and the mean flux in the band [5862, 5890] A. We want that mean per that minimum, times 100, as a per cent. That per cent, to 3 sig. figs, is 113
